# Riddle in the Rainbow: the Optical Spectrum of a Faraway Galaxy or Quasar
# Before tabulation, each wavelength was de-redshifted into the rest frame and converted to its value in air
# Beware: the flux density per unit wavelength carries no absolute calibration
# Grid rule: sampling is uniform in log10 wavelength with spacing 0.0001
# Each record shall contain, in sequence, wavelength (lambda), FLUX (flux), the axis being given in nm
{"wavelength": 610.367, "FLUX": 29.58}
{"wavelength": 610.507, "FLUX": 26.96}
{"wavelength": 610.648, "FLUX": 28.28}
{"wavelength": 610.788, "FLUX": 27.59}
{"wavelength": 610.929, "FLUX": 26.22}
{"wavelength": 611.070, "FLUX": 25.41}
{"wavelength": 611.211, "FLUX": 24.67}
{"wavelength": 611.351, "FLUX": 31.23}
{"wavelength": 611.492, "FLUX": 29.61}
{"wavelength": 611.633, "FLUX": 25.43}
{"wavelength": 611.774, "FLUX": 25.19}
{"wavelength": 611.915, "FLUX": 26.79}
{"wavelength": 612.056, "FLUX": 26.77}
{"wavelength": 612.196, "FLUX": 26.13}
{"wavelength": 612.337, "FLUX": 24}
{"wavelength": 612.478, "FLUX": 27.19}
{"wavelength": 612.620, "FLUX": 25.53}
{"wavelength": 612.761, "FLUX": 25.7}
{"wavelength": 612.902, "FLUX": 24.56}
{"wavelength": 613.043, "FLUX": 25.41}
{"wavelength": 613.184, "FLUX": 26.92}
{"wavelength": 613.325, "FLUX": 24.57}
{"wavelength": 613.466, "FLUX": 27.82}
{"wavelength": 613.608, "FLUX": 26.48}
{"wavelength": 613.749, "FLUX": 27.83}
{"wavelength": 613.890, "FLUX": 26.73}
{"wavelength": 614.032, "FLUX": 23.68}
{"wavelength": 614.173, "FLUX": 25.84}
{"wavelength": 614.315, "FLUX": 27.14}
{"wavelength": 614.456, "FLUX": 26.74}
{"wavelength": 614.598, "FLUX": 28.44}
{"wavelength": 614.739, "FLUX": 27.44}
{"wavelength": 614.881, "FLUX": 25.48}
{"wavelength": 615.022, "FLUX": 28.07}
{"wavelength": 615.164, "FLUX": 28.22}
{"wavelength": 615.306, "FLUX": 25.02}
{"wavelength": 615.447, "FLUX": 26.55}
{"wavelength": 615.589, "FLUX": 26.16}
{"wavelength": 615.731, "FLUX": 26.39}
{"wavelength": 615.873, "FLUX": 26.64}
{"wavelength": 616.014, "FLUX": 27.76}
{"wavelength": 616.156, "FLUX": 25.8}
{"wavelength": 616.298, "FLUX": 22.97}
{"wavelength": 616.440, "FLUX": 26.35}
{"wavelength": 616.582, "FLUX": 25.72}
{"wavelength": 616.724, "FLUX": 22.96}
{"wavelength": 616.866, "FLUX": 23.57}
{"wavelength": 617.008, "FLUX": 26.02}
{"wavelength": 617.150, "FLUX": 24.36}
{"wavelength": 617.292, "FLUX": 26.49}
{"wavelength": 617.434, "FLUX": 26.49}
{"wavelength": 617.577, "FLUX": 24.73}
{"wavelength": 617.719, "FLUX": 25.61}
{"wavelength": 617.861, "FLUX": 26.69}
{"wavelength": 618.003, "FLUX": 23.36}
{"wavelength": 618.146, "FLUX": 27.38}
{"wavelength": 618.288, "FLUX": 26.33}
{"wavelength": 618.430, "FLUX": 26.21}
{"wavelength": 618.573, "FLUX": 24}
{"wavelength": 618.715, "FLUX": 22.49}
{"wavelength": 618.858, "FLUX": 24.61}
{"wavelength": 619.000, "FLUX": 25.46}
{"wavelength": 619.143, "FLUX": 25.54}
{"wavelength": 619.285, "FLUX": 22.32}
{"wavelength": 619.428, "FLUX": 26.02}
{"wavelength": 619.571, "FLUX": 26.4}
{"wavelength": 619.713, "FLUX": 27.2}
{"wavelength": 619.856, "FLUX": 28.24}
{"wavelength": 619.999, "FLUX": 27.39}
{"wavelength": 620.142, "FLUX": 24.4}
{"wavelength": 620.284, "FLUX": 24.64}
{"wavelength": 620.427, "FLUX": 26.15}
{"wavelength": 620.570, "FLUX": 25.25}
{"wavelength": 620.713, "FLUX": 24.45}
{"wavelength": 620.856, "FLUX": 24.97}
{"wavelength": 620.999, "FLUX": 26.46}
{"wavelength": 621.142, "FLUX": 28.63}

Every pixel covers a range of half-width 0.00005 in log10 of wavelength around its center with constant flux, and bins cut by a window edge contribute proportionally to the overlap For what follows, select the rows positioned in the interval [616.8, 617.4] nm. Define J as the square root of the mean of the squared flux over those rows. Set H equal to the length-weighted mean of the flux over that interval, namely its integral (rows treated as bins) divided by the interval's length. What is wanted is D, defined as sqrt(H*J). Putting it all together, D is 25.2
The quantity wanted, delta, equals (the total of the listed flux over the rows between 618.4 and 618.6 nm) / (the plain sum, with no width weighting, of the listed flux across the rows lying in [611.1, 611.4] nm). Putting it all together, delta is 0.90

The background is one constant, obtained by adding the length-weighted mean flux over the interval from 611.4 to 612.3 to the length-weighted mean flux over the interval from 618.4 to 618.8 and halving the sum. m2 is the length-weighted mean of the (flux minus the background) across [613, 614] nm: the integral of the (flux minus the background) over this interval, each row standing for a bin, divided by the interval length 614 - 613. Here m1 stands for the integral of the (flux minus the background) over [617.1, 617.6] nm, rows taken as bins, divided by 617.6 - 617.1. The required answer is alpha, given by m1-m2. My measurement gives -0.8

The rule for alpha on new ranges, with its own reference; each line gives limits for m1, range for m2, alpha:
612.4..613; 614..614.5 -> -0.3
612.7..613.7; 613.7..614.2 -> 0.0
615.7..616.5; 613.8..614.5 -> -0.1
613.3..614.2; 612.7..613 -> 1.1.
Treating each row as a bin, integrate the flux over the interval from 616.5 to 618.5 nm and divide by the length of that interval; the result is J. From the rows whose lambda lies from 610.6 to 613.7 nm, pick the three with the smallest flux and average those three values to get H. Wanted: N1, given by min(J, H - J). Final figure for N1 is -1.1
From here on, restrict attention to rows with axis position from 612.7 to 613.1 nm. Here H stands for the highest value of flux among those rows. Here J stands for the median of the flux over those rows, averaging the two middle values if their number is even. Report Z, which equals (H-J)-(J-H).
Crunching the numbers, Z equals 0.6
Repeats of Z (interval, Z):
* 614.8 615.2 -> 0.3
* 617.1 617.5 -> 0.0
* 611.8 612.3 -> 0.0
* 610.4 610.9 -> 1.4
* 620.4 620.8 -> 1.8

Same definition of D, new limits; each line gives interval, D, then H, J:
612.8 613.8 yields 26.2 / 26.2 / 26.3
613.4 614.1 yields 26.5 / 26.5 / 26.6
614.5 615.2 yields 27.5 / 27.5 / 27.6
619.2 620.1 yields 26.3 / 26.2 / 26.3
